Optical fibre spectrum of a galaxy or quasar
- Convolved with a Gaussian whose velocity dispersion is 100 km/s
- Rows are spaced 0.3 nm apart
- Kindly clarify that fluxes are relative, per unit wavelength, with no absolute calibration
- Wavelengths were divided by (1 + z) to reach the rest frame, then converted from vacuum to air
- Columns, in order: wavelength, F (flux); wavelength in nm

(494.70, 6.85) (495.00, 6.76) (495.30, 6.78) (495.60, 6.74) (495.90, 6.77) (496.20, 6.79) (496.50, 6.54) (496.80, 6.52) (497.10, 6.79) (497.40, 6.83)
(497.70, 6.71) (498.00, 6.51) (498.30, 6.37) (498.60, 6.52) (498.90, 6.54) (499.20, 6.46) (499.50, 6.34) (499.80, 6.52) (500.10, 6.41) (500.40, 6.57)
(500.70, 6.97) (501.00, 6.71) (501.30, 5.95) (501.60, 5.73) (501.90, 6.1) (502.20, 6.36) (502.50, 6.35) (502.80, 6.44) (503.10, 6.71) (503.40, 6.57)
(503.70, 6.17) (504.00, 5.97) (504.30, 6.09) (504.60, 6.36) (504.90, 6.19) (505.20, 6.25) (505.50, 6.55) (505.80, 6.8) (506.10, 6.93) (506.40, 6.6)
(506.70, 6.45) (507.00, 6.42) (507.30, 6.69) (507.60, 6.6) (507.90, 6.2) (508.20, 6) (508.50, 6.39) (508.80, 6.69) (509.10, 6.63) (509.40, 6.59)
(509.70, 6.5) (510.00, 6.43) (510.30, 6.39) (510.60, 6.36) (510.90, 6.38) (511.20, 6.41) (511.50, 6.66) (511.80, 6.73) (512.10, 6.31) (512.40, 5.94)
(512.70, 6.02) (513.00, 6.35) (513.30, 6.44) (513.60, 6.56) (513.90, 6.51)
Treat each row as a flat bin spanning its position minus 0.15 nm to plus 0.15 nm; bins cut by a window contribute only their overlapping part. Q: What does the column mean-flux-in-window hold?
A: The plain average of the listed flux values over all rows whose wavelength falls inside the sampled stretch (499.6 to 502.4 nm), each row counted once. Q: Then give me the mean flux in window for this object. 6.37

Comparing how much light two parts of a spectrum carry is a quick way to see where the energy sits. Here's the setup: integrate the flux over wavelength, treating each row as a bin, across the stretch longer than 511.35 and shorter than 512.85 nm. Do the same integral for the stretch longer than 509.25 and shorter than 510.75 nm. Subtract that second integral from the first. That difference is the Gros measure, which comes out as -0.2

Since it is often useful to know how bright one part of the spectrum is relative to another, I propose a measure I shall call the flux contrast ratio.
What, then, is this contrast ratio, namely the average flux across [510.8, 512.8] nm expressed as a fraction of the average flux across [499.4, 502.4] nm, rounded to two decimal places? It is 1.00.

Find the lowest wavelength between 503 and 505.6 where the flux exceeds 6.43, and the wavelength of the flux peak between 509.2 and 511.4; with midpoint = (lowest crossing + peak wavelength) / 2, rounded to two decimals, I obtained 506.25 nm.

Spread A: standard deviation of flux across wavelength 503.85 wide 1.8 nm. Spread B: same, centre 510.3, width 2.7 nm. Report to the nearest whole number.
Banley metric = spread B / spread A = 0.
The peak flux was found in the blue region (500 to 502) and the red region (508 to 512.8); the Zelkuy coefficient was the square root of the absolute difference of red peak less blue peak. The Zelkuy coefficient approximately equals 0.49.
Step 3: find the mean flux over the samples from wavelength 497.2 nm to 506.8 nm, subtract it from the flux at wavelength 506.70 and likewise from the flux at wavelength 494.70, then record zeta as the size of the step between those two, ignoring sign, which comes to 0.40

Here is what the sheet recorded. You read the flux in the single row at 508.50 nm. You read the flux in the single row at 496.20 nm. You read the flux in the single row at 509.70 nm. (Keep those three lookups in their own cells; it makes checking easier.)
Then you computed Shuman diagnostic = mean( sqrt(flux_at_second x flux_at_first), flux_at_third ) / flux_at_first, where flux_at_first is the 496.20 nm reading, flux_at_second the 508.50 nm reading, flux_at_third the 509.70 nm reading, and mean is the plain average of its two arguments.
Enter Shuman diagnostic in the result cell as 0.96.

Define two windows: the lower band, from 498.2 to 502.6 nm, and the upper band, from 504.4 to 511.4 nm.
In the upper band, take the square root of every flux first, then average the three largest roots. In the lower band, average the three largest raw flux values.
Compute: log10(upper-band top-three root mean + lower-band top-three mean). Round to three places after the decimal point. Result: 0.971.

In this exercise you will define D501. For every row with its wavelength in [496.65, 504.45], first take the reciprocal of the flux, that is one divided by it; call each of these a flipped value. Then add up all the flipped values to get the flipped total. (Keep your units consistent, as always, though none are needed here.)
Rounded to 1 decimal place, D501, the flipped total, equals 4.1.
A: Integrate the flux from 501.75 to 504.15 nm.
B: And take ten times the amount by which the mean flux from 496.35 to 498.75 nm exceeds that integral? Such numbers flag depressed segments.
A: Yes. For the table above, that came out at -86.0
